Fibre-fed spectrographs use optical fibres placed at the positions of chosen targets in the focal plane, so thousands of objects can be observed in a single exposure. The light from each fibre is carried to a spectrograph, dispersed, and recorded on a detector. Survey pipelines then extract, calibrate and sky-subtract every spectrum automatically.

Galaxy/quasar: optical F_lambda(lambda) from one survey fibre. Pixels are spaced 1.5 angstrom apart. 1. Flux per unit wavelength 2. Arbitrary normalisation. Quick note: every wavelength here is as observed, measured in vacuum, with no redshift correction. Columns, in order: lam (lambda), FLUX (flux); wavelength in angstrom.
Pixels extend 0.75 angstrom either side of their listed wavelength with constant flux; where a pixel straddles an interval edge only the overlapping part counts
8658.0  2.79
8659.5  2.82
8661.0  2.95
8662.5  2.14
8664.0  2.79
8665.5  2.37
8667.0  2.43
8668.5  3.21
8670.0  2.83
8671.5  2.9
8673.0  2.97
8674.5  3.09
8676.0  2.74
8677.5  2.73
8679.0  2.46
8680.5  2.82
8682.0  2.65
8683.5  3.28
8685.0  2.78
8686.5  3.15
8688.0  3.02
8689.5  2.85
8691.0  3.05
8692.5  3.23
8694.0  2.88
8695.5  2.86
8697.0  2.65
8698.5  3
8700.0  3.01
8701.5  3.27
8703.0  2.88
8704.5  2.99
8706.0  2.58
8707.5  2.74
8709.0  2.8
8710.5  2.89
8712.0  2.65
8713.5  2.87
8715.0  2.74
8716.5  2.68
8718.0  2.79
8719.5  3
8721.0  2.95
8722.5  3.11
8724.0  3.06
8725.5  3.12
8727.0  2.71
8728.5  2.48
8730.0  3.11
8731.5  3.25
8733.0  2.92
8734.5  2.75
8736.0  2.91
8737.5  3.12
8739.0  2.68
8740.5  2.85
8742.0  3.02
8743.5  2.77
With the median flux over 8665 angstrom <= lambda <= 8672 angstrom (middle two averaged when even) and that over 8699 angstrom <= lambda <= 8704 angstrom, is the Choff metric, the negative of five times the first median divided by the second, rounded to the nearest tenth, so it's -4.7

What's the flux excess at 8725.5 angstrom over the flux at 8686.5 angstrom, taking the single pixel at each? -0.03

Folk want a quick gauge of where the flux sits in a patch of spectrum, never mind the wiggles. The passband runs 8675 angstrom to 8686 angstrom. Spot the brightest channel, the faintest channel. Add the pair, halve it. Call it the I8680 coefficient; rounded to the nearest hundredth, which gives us 2.87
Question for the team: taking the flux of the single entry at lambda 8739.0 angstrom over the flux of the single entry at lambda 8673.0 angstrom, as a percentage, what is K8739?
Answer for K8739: 90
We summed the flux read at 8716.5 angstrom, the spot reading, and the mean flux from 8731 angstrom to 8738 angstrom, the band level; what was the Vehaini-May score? 5.7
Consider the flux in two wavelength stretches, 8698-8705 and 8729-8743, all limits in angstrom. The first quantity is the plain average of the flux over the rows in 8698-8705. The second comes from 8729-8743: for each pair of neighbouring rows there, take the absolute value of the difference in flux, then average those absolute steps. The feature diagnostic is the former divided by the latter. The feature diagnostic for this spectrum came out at 14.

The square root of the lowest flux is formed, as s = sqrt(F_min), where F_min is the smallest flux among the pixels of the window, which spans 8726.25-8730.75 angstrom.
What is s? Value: 1.57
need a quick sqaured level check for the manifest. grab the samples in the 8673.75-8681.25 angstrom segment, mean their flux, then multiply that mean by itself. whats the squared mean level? 7.7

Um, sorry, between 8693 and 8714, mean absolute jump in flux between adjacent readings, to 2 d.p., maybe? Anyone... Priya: 0.19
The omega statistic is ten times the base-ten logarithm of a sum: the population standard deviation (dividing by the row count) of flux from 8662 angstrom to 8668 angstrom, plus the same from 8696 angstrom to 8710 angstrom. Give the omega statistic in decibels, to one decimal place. -3.6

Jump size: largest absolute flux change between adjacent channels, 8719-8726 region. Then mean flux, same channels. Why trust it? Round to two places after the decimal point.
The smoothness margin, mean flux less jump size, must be 2.89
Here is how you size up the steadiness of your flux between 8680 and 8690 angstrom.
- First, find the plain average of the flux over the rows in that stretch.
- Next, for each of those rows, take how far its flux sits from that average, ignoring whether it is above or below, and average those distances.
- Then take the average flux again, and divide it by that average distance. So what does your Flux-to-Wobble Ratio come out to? 16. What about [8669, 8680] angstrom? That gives 19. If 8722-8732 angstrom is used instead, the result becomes 14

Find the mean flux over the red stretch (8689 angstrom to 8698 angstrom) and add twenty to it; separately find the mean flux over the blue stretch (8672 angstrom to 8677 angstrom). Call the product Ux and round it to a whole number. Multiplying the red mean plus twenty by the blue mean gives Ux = 67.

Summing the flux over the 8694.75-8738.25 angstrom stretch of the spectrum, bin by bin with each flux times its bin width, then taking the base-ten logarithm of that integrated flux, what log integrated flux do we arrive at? 2.10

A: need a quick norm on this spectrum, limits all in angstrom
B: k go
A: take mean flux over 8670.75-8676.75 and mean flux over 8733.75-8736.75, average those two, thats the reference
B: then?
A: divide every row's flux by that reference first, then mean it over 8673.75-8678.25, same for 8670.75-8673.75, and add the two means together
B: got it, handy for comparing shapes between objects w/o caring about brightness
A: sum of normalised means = 2.01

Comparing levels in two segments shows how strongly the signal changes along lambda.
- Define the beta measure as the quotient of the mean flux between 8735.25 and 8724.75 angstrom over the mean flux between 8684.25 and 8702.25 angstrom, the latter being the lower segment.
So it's 0.98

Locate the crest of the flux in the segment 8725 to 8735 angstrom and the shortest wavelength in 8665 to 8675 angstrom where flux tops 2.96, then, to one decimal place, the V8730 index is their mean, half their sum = 8700.0 angstrom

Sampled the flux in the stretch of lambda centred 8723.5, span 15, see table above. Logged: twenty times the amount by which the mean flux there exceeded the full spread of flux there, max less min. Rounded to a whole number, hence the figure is 45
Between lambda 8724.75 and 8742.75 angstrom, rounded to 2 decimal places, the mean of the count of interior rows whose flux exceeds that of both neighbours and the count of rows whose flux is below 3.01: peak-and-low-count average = 4.50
